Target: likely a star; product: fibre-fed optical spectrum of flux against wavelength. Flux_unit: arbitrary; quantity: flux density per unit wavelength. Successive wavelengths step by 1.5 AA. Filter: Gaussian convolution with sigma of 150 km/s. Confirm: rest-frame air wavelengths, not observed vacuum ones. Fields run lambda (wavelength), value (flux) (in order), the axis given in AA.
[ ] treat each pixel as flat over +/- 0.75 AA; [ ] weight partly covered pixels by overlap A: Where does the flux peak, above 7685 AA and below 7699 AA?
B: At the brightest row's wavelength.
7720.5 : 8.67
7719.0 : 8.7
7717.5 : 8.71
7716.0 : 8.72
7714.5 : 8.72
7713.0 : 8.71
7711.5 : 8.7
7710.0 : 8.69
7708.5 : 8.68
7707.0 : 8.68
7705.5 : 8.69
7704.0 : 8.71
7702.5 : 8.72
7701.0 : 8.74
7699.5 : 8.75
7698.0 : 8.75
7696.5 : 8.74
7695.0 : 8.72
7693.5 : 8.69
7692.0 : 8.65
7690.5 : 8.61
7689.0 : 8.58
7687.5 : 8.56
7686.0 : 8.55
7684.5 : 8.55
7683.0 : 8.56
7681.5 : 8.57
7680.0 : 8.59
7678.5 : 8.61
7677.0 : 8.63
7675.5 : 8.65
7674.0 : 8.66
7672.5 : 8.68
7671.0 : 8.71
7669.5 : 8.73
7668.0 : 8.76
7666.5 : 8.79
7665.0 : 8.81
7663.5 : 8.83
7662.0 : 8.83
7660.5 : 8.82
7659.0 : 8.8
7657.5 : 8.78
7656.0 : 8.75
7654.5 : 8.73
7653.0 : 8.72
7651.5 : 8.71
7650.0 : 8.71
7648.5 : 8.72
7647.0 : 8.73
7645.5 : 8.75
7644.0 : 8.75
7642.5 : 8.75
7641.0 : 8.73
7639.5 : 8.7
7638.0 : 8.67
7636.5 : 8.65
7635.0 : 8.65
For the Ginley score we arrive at 7698.0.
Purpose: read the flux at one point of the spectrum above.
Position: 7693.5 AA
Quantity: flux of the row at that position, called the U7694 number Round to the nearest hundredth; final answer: 8.69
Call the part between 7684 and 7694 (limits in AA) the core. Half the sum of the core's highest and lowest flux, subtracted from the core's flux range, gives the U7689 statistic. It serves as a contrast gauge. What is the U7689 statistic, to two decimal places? -8.48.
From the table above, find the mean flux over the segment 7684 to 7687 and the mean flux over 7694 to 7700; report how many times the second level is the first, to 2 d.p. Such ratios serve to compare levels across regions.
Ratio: 1.02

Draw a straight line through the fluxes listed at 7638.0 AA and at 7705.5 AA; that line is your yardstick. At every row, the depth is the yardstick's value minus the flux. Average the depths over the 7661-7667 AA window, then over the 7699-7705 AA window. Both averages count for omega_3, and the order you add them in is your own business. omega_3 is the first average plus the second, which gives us -0.18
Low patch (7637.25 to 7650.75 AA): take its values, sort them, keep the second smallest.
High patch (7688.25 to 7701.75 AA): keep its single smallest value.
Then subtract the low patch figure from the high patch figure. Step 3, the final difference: -0.120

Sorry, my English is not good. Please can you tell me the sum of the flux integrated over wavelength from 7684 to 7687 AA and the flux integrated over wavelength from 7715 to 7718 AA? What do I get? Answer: 51.80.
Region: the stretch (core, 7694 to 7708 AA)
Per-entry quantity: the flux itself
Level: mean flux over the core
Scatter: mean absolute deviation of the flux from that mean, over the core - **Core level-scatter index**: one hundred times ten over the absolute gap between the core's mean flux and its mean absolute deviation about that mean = 115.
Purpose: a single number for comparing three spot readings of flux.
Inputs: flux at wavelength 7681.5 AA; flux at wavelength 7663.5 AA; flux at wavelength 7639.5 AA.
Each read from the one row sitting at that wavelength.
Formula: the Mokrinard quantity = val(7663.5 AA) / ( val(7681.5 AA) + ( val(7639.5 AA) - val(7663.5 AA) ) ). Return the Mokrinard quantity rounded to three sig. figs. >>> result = 1.05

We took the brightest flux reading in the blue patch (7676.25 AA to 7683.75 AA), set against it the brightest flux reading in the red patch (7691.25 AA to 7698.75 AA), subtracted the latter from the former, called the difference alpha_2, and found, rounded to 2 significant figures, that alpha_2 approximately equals -0.12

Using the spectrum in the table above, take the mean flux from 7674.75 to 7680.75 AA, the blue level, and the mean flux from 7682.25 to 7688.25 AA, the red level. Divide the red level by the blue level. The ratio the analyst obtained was 0.99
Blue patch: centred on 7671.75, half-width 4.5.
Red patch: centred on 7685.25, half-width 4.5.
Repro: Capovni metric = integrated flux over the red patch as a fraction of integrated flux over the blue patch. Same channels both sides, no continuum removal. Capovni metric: 1.0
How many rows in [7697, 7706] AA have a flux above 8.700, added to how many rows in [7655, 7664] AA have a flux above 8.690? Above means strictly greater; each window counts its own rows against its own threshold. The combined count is 11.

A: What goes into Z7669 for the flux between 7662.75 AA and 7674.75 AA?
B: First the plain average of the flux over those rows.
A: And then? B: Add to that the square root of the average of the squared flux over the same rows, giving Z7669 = 17.5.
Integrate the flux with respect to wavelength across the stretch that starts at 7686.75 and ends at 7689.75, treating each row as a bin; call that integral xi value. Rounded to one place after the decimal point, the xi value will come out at 25.7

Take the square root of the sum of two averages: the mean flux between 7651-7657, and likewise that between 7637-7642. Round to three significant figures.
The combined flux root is 4.17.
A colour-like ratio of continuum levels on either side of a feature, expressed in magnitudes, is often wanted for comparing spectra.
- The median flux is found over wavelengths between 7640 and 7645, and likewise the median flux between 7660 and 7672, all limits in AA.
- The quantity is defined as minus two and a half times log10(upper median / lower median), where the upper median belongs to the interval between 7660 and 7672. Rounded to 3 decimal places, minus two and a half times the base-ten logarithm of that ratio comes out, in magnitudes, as -0.006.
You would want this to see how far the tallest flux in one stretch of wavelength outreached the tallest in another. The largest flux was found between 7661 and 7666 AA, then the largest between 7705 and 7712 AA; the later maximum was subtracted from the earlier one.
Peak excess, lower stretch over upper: 0.13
